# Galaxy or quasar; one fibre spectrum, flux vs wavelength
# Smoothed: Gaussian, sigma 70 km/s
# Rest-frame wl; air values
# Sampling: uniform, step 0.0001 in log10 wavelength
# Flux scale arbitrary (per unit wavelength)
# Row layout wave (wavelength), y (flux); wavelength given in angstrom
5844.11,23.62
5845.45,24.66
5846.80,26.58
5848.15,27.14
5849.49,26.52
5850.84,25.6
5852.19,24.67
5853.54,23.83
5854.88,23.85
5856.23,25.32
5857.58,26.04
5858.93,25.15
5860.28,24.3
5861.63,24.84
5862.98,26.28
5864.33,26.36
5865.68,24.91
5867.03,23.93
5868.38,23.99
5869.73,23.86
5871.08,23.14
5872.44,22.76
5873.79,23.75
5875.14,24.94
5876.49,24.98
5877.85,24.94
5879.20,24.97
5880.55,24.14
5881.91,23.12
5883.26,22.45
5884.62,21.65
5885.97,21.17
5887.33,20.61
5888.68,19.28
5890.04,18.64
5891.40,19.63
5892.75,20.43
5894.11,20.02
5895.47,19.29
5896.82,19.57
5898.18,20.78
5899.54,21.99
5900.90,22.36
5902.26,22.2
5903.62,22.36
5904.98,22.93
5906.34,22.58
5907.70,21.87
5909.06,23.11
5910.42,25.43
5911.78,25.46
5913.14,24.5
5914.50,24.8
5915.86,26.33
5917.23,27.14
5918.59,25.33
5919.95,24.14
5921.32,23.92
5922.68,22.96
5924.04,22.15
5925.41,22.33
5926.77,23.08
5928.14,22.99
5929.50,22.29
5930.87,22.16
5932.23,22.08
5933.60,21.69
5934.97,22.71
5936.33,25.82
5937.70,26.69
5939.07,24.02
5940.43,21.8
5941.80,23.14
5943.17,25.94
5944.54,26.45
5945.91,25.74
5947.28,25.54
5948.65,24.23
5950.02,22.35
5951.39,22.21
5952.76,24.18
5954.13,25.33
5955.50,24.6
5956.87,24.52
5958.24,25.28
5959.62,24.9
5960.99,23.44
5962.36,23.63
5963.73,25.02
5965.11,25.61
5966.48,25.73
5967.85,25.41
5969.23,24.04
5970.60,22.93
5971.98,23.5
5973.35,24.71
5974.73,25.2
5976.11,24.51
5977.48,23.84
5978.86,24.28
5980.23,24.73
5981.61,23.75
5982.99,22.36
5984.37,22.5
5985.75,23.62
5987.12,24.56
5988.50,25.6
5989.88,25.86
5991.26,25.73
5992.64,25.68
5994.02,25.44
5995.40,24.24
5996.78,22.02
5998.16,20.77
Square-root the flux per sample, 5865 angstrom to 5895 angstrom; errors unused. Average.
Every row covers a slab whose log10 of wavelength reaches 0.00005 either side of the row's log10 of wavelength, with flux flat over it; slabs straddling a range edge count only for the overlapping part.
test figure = 4.75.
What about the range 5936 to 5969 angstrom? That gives 4.96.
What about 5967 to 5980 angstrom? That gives 4.93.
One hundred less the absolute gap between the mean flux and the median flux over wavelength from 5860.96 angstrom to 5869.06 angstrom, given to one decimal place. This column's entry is 99.8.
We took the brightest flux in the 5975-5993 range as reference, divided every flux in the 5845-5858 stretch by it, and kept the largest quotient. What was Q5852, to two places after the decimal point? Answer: 1.05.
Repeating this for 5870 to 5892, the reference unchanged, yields 0.97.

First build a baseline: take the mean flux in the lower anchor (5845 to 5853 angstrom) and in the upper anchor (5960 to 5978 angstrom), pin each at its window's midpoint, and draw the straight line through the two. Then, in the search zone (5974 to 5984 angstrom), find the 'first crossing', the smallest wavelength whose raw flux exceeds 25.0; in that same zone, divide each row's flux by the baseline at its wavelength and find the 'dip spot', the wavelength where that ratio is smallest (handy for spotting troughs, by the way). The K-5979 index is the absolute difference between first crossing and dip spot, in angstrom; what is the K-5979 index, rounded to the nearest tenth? 8.3 angstrom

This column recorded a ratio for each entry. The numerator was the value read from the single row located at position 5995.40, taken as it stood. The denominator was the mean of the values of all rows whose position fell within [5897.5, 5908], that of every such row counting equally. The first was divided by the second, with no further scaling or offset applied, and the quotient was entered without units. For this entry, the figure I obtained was 1.10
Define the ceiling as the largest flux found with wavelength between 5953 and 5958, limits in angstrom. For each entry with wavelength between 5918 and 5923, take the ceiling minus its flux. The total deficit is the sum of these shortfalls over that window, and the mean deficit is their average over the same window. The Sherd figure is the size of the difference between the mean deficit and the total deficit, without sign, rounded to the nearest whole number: 4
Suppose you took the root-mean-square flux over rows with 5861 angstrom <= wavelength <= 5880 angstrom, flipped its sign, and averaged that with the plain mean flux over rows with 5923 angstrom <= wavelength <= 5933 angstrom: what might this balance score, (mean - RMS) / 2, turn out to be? -1.1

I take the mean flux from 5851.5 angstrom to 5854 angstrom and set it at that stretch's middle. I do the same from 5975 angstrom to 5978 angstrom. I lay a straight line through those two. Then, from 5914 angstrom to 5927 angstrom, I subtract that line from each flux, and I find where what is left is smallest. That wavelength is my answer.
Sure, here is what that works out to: 5924.04 angstrom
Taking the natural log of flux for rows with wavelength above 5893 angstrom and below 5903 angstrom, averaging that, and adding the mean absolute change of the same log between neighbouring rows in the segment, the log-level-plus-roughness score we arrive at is 3.07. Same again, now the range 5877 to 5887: 3.17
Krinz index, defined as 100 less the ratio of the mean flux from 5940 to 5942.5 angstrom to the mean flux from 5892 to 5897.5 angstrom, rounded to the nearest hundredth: 98.87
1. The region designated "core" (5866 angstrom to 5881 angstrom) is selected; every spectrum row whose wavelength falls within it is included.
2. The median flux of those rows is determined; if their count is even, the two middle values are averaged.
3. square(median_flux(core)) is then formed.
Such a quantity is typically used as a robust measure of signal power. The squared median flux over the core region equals 576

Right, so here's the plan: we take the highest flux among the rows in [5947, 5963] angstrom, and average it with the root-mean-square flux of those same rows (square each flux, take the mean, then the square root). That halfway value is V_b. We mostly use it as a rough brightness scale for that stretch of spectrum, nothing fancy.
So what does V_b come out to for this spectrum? 24.87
